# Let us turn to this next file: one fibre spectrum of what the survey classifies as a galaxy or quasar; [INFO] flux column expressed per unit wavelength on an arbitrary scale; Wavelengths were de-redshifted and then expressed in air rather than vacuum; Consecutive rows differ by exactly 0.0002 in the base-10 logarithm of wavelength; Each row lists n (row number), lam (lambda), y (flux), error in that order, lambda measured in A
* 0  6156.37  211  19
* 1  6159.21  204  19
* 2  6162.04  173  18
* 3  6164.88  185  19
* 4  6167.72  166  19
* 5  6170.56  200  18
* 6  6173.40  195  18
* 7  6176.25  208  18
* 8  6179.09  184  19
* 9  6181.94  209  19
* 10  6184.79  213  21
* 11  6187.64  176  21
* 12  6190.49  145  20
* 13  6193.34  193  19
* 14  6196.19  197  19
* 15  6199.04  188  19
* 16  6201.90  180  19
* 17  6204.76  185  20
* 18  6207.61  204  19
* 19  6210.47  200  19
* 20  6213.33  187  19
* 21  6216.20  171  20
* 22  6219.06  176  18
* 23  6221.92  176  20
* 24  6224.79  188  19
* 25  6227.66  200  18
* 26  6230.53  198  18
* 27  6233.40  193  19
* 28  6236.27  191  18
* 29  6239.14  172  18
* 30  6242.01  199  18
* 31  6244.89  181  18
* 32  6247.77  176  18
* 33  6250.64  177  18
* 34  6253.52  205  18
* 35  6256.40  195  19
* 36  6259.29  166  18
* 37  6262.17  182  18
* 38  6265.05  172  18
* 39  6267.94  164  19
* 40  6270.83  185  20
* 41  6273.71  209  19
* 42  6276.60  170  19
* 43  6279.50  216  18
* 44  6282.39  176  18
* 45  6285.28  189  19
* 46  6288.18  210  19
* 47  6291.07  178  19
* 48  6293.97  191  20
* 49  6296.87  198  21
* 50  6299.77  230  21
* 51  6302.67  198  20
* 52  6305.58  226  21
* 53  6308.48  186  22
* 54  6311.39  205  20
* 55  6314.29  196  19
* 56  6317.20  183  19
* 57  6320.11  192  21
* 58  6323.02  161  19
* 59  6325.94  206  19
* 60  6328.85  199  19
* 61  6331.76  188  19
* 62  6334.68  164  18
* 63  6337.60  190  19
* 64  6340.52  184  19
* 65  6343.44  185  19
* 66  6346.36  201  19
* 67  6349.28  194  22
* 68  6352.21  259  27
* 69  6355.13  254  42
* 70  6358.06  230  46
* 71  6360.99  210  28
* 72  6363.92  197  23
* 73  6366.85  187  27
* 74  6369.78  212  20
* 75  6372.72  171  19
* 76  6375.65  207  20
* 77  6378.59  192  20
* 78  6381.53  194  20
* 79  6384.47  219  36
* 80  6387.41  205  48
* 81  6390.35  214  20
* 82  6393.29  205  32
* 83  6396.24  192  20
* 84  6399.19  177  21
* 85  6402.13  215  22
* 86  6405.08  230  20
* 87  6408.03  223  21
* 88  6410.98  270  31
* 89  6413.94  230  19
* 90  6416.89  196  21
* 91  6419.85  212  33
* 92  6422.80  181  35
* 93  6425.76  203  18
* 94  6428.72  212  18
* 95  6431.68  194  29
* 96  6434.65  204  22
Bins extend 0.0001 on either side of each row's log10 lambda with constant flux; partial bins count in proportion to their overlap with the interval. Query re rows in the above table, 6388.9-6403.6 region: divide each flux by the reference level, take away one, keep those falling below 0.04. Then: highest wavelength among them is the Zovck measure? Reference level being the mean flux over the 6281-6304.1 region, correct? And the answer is 6399.19 A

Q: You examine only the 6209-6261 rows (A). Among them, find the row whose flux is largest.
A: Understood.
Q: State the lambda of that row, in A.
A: 6253.52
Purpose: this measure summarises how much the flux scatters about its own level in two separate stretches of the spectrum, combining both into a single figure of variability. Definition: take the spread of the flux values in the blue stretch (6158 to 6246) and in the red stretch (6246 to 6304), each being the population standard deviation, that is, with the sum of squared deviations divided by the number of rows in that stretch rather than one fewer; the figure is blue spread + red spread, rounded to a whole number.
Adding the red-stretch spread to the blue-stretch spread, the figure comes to 32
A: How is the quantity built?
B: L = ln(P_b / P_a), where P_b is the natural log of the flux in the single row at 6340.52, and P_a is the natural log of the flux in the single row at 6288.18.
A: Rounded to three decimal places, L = -0.025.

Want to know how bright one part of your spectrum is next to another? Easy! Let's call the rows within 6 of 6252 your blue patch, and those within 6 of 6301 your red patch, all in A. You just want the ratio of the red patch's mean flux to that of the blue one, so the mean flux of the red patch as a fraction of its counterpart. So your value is 1.13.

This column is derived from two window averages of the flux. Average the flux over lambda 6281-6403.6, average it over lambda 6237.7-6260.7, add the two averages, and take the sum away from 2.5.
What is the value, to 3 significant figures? -381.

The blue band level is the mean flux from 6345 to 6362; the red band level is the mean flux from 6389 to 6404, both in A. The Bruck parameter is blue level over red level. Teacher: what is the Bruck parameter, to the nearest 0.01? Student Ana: 1.12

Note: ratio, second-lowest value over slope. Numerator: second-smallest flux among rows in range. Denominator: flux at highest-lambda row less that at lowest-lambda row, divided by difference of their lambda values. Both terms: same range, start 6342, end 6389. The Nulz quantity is 407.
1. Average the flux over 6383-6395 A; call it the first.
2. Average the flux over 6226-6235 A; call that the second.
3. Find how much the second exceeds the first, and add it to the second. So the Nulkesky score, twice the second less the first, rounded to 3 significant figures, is 183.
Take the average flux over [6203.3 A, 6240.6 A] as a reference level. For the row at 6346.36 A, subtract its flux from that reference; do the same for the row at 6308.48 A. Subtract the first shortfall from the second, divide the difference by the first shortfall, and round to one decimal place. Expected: -1.1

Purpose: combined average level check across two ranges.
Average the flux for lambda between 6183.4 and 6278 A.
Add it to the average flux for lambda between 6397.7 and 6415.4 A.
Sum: 409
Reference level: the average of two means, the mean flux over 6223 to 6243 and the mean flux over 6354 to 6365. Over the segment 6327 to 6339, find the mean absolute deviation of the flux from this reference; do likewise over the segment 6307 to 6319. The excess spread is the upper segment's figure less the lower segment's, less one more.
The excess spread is 6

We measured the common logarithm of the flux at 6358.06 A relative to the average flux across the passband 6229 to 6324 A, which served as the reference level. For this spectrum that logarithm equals 0.083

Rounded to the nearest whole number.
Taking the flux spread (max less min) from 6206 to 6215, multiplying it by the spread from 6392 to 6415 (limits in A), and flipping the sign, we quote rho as -1581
